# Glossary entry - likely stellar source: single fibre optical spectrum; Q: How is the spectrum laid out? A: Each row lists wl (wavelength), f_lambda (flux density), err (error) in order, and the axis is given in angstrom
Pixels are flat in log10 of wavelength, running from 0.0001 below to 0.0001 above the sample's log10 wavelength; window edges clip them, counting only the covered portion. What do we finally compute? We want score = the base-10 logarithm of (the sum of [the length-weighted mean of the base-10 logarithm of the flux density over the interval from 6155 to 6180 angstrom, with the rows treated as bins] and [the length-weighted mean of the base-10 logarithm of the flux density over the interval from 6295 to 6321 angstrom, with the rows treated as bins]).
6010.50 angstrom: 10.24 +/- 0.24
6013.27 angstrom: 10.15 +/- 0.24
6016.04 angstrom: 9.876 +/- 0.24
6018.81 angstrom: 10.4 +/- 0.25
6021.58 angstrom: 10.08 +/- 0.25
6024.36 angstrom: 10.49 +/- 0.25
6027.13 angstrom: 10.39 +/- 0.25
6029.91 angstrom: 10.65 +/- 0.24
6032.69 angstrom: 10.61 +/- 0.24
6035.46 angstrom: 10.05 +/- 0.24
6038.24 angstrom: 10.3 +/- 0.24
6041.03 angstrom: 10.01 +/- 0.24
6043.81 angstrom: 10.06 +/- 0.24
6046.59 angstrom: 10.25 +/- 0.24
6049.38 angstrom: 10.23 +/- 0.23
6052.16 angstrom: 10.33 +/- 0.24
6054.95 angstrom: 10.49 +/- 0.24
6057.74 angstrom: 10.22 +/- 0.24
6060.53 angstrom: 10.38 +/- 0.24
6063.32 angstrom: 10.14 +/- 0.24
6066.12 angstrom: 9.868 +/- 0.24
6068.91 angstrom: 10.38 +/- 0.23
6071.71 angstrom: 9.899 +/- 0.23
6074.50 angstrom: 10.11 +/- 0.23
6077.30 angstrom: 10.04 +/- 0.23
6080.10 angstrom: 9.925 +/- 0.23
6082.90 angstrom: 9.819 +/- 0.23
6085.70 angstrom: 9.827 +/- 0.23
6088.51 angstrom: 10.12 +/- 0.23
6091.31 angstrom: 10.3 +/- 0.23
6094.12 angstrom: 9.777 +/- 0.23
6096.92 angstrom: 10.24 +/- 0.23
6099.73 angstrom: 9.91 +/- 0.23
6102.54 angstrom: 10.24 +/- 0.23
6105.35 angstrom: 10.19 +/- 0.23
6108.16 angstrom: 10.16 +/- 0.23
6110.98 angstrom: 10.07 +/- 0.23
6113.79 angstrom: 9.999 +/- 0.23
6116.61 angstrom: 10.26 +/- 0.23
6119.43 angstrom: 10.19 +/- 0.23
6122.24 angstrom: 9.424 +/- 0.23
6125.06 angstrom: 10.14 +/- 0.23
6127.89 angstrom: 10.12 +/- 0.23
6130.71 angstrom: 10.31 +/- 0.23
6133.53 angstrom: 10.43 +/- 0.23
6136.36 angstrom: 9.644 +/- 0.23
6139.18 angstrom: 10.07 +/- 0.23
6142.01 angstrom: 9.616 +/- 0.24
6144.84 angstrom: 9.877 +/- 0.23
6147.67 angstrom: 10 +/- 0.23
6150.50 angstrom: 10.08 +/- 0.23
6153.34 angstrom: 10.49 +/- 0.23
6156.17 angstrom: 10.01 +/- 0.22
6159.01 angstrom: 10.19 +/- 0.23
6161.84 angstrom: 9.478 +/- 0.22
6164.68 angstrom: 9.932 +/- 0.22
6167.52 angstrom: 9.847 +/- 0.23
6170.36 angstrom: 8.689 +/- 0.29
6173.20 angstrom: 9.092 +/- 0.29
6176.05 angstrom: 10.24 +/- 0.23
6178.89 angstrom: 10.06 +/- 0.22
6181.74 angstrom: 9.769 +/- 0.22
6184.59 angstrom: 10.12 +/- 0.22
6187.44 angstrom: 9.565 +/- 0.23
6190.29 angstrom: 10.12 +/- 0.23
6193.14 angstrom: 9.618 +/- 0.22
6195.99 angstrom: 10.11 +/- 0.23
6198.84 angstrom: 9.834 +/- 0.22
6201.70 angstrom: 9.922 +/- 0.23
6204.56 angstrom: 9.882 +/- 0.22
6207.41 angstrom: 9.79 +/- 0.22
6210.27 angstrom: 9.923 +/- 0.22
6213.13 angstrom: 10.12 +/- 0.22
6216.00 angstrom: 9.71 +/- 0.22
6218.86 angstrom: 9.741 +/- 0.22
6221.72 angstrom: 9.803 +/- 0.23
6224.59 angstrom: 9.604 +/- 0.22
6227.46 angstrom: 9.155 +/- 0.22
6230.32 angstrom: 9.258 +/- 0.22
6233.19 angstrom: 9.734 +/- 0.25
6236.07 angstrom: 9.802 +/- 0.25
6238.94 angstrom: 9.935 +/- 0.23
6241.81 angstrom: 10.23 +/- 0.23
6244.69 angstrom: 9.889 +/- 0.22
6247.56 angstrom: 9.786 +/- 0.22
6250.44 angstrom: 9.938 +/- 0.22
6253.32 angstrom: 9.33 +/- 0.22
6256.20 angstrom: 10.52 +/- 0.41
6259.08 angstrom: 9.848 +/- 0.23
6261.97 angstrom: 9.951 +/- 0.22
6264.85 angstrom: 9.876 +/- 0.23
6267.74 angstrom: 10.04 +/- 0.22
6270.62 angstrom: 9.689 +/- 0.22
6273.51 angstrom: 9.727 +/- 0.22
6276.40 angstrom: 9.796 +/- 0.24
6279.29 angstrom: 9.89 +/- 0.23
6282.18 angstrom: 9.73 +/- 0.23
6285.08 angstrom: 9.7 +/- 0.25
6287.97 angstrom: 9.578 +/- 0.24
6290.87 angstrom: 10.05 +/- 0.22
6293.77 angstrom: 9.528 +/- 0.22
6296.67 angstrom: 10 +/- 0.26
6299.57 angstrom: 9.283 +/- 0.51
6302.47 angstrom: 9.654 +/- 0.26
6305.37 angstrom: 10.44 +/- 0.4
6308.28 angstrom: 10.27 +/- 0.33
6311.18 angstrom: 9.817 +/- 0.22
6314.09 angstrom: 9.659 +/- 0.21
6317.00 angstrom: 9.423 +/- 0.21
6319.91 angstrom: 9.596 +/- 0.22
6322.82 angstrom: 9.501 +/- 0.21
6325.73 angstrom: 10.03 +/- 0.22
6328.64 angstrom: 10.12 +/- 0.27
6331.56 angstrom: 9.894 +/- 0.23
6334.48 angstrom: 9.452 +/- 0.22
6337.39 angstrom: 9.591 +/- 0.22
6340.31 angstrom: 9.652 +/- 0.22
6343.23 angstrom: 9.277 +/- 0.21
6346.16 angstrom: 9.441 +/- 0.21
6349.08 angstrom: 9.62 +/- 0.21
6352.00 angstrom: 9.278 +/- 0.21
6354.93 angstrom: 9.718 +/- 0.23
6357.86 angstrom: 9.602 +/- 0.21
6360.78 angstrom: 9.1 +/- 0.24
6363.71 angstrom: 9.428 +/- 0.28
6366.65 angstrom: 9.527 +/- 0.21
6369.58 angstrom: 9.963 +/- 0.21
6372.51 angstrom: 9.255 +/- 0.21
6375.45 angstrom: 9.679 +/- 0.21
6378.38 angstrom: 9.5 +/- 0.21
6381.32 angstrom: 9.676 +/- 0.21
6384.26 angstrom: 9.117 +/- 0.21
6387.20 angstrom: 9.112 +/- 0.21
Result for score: 0.296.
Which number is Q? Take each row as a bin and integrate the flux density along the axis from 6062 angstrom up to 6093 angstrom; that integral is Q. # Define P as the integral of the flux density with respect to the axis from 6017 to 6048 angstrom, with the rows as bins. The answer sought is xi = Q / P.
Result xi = 0.97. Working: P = 319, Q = 311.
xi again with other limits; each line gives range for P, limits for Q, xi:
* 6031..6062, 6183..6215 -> 1.00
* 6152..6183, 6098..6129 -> 1.03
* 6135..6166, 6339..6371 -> 0.99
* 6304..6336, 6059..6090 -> 0.99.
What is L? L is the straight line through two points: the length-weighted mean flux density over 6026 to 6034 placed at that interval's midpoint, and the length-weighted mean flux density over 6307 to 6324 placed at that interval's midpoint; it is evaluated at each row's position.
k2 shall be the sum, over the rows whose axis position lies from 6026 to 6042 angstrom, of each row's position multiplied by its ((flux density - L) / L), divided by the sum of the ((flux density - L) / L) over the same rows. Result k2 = 6037.8 angstrom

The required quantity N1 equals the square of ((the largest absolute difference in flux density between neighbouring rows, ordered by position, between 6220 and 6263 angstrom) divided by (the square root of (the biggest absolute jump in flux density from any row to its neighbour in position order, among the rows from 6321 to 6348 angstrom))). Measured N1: 2.7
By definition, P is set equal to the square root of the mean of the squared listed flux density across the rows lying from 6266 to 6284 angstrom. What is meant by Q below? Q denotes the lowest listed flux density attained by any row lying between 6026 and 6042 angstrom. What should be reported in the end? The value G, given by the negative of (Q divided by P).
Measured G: -1.02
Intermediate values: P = 9.8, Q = 10.01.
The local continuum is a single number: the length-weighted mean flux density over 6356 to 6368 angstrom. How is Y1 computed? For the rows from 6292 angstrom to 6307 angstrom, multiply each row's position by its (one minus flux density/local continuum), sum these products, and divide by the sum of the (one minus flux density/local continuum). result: 6301.9 angstrom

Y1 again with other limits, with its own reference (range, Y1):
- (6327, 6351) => 6333.4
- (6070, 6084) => 6076.9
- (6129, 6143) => 6134.7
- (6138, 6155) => 6147.7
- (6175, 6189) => 6180.4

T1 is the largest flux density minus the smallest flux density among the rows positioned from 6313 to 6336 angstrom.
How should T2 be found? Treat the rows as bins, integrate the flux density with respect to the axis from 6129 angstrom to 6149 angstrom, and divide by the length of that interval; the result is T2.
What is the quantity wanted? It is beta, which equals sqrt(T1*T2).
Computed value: 2.6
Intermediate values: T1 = 0.70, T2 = 10.0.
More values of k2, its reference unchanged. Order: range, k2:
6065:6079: 6071.5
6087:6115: 6100.7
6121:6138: 6127.0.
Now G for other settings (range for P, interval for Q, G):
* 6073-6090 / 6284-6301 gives -0.93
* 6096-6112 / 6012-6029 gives -0.97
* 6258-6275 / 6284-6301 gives -0.94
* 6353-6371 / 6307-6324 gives -0.99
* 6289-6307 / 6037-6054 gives -1.02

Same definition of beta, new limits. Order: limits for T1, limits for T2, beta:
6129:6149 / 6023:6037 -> 2.9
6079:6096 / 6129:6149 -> 2.3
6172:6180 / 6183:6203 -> 3.4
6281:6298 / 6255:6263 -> 2.3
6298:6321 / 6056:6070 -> 3.4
